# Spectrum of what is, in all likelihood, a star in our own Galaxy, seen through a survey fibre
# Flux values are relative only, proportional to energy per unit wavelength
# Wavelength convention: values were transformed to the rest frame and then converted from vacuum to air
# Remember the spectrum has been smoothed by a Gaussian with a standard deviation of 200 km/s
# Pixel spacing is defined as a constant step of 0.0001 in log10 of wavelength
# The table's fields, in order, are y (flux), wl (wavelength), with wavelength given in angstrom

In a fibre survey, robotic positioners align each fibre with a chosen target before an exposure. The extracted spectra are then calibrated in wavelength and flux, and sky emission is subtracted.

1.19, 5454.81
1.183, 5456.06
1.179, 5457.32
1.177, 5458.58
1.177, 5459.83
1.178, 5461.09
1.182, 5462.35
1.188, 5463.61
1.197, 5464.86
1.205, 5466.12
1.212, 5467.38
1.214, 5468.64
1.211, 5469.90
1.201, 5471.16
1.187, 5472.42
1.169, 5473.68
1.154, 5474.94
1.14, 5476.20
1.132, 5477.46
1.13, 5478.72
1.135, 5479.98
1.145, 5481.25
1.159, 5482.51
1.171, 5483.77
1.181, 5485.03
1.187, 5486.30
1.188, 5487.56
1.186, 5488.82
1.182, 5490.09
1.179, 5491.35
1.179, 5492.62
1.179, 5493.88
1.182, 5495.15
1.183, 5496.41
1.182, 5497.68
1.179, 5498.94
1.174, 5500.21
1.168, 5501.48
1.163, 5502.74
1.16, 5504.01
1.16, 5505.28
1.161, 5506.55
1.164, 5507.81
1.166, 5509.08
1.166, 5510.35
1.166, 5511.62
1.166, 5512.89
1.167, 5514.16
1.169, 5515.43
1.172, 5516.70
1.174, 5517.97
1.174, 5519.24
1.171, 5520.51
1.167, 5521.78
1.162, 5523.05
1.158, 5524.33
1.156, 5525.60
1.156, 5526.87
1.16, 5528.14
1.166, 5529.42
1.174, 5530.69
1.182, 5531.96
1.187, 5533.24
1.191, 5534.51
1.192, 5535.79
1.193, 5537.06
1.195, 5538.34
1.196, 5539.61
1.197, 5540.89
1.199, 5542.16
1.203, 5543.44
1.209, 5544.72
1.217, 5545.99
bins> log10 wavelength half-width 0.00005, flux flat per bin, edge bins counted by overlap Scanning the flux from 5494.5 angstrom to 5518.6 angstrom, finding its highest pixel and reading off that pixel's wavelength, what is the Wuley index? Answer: 5496.41 angstrom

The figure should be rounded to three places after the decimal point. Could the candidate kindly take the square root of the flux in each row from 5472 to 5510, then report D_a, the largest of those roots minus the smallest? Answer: 0.027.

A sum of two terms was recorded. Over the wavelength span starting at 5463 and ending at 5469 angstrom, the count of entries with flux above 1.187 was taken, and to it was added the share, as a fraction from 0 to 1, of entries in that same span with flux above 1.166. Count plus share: 6.0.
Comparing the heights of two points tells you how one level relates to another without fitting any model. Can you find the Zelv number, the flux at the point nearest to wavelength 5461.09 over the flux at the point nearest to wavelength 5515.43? 1.01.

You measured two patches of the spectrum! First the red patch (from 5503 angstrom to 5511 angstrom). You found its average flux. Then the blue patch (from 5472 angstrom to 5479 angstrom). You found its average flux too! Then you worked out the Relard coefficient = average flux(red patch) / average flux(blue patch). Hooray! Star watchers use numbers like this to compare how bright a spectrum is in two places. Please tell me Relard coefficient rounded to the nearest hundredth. 1.01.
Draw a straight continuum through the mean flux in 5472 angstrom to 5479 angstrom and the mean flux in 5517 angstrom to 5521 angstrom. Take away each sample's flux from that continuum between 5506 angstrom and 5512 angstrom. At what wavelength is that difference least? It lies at 5509.08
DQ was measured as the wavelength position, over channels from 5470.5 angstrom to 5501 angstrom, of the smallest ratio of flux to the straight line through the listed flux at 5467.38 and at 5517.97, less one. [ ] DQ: 5478.72 angstrom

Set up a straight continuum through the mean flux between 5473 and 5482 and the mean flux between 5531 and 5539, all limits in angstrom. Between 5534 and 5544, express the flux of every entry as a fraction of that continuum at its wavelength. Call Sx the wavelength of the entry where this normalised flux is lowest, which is 5537.06 angstrom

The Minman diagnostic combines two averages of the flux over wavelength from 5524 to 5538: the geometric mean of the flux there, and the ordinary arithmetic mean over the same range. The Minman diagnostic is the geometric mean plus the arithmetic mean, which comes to 2.35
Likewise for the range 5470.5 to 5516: 2.34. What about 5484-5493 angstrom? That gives 2.37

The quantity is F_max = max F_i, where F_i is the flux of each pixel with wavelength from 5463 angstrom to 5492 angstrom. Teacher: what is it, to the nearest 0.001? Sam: 1.214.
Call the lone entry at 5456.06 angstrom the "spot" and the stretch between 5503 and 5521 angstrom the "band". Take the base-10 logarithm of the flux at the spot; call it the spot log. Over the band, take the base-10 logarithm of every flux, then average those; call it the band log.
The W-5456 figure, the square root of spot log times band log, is 0.0699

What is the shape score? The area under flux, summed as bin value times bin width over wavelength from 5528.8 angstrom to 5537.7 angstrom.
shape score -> 11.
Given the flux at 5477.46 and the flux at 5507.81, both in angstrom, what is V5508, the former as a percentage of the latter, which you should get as 97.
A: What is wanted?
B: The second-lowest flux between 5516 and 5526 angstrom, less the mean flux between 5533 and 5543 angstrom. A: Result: -0.036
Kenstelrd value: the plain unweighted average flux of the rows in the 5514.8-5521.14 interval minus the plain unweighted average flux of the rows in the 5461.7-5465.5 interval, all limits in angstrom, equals -0.017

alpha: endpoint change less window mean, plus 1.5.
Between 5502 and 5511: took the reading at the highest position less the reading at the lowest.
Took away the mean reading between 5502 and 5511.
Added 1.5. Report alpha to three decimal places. 0.340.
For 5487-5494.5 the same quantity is 0.309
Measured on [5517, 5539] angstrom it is 0.347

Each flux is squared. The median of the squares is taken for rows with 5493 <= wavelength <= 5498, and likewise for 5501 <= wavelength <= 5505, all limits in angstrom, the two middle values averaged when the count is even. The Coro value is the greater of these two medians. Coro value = 1.40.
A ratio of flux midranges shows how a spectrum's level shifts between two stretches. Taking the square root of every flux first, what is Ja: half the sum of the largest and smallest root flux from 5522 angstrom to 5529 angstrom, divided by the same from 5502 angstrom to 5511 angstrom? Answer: 1.00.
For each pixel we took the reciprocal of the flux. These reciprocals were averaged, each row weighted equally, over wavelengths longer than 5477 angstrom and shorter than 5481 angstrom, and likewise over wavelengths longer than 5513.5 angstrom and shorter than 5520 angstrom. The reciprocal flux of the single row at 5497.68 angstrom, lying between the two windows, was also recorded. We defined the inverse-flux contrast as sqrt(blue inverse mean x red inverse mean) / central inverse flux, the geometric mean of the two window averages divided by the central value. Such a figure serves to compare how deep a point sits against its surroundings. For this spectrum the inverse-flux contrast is 1.03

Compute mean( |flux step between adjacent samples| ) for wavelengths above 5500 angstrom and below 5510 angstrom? 0.0029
